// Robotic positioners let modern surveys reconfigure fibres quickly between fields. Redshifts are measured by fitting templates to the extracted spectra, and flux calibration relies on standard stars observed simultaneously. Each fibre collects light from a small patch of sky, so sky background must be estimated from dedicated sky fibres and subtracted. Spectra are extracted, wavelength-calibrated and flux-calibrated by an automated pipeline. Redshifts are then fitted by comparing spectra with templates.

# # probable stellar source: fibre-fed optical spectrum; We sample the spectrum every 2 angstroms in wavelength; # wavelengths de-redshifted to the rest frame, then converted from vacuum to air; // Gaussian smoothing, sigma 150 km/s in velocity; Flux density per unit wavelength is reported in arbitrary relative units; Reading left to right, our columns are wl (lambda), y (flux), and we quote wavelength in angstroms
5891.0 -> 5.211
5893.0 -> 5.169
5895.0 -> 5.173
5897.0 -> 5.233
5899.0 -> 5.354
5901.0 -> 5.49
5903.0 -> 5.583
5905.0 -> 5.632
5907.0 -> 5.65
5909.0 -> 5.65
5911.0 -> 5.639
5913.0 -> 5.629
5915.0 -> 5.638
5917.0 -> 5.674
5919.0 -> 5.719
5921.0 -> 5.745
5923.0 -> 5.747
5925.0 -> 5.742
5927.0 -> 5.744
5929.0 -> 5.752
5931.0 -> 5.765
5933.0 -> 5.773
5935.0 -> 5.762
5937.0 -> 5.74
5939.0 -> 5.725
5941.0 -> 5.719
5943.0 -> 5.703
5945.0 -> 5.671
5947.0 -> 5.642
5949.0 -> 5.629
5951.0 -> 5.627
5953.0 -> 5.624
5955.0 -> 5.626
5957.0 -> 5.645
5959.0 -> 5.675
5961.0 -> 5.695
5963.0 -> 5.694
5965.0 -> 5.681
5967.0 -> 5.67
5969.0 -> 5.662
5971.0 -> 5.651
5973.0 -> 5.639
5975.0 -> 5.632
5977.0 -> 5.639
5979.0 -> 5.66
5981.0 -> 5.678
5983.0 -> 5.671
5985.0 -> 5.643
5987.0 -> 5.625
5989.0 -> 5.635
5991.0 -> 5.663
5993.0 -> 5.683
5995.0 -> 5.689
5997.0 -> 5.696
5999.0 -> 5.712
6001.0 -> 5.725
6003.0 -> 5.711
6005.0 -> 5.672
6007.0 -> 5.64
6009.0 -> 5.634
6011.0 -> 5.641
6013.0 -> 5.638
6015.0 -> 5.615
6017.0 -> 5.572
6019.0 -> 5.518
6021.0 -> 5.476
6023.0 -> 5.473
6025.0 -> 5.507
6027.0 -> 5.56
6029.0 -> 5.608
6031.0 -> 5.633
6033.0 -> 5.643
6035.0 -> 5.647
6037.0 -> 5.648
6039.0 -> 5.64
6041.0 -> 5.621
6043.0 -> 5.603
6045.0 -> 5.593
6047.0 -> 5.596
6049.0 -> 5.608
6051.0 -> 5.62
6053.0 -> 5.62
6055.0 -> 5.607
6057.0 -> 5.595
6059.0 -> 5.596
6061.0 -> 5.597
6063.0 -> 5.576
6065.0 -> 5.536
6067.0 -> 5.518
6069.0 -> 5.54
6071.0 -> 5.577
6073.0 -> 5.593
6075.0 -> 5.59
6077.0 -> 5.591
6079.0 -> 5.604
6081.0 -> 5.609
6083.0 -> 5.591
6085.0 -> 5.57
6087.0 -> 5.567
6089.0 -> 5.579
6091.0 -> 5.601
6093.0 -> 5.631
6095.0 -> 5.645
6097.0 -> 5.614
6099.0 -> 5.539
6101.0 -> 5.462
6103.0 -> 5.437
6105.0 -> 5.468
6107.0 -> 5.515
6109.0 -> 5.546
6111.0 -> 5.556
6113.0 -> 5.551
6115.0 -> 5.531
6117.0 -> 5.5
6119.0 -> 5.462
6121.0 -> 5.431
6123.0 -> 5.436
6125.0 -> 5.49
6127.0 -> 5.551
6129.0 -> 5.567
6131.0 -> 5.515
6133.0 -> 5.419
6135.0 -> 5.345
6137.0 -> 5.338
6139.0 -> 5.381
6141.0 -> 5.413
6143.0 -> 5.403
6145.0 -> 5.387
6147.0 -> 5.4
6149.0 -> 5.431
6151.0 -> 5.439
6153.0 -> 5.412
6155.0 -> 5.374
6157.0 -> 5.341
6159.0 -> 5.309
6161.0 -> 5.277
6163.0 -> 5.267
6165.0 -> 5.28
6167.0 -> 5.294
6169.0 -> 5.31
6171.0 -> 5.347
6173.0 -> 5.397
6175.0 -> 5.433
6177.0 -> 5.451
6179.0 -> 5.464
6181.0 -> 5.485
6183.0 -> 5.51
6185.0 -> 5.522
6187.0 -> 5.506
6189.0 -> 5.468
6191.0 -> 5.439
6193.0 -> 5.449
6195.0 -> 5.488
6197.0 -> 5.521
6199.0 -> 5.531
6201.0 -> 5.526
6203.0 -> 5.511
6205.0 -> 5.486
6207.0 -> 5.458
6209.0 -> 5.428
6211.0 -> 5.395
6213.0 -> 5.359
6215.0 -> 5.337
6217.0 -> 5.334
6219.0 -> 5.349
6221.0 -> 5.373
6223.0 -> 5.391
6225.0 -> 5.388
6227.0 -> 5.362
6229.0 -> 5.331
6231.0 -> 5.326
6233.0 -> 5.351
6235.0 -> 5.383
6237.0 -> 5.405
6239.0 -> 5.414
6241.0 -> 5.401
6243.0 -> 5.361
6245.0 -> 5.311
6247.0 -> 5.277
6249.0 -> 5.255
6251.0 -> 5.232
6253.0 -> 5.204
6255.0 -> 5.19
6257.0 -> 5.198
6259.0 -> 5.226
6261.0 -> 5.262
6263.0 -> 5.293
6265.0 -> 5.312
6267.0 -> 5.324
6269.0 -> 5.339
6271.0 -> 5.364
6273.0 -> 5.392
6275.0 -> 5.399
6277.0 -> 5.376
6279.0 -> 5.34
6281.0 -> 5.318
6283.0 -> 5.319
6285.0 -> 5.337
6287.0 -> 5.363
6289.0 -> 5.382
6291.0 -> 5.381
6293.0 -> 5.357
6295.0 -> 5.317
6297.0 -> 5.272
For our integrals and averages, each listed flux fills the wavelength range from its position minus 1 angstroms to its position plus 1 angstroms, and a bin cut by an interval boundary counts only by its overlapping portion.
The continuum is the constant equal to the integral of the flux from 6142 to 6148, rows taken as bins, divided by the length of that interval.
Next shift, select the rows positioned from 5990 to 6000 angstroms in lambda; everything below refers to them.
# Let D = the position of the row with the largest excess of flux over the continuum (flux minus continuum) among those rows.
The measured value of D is 5999.0 angstroms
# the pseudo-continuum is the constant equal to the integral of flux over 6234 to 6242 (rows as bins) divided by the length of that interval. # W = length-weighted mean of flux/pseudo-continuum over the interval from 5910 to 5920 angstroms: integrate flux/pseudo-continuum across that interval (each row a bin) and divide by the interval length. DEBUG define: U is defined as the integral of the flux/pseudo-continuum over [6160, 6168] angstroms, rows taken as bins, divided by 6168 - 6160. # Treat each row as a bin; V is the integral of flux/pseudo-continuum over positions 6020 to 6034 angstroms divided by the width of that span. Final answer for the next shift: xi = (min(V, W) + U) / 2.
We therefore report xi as 1.00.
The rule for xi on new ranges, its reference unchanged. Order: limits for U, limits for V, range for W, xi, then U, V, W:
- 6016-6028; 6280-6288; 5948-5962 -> 1.00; 1.02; 0.988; 1.045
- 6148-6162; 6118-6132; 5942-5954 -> 1.01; 0.99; 1.017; 1.046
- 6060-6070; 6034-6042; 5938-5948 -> 1.04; 1.03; 1.044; 1.054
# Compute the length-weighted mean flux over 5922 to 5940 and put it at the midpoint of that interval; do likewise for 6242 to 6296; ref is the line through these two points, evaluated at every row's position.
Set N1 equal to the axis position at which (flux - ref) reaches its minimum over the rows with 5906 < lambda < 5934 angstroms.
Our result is 5913.0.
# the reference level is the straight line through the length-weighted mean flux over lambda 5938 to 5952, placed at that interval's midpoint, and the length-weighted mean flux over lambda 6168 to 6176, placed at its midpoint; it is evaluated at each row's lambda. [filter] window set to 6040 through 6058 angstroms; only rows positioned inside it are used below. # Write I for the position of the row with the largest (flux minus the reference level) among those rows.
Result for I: 6053.0 angstroms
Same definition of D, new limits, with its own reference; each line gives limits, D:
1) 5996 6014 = 6001.0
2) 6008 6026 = 6011.0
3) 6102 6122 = 6111.0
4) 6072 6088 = 6081.0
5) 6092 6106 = 6095.0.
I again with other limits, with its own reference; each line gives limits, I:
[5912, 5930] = 5929.0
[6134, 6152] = 6151.0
